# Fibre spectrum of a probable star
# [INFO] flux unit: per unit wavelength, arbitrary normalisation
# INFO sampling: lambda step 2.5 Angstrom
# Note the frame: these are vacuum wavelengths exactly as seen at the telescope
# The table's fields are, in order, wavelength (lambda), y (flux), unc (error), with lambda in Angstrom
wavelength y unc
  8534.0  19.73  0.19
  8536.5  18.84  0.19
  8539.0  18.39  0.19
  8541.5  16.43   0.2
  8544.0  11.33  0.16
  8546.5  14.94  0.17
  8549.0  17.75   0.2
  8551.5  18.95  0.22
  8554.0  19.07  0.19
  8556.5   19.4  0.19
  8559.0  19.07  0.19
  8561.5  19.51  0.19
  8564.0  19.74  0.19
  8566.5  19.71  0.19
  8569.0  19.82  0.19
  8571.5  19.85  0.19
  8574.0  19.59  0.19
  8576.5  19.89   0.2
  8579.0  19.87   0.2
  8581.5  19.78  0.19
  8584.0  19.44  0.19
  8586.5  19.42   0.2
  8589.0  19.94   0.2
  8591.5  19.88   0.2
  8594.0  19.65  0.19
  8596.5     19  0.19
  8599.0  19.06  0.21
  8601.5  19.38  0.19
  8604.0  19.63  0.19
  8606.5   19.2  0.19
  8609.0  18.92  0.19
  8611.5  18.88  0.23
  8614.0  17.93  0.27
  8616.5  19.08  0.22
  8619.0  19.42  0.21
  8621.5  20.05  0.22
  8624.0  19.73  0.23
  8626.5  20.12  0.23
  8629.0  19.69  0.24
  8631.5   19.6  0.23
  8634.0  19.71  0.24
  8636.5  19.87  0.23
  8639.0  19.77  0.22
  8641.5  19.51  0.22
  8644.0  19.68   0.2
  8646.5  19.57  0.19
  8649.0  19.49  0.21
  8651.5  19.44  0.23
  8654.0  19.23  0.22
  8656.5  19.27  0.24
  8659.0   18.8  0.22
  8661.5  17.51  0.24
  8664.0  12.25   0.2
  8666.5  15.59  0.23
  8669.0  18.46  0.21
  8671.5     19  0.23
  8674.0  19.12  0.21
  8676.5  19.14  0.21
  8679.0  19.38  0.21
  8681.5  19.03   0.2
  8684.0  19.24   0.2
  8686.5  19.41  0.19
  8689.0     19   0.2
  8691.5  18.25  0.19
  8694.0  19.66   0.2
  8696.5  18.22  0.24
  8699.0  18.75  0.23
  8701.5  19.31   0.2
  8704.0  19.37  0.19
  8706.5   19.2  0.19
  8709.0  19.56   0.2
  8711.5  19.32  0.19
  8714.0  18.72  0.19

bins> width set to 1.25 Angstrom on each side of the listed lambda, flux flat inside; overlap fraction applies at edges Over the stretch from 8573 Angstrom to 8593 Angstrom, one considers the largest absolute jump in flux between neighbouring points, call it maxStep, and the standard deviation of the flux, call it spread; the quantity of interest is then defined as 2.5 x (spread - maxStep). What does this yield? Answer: -0.8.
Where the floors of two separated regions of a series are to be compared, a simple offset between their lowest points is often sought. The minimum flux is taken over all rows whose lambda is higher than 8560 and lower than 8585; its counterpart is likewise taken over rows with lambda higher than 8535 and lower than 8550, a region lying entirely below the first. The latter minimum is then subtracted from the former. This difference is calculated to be 8.1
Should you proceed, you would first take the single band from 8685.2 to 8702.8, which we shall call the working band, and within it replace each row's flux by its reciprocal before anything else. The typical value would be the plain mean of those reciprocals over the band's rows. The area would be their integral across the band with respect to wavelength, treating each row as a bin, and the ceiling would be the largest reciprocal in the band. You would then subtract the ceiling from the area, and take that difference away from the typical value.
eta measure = -0.82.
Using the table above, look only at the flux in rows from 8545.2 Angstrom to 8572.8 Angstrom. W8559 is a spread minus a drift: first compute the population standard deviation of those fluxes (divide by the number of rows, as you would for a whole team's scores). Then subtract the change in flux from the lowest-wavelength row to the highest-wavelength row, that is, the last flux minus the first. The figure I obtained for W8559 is -3.5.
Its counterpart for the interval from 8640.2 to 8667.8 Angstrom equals 6.1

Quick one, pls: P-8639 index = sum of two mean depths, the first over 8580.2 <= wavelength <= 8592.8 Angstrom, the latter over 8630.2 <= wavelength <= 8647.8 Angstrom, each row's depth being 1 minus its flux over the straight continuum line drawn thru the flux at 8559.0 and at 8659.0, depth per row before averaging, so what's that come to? -0.080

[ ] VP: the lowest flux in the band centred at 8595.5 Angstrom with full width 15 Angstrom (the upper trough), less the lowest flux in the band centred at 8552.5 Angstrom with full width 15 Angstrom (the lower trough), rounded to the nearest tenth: 4.1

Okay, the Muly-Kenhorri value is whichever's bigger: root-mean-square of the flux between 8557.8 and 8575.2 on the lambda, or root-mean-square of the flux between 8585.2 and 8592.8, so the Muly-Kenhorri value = 19.7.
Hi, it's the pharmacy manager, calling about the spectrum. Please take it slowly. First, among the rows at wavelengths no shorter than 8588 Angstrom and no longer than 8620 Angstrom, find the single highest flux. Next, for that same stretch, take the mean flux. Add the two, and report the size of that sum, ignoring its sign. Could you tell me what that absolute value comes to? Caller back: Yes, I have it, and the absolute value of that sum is 39.2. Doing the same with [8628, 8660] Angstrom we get 39.4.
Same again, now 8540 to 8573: 38.0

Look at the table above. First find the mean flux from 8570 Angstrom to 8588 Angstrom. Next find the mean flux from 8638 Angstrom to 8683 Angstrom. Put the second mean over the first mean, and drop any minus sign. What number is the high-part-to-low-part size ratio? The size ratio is 0.943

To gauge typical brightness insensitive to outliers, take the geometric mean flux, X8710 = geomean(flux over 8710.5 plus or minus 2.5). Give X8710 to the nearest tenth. 19.4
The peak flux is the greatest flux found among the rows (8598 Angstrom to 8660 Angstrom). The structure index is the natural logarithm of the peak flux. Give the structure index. 3.00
